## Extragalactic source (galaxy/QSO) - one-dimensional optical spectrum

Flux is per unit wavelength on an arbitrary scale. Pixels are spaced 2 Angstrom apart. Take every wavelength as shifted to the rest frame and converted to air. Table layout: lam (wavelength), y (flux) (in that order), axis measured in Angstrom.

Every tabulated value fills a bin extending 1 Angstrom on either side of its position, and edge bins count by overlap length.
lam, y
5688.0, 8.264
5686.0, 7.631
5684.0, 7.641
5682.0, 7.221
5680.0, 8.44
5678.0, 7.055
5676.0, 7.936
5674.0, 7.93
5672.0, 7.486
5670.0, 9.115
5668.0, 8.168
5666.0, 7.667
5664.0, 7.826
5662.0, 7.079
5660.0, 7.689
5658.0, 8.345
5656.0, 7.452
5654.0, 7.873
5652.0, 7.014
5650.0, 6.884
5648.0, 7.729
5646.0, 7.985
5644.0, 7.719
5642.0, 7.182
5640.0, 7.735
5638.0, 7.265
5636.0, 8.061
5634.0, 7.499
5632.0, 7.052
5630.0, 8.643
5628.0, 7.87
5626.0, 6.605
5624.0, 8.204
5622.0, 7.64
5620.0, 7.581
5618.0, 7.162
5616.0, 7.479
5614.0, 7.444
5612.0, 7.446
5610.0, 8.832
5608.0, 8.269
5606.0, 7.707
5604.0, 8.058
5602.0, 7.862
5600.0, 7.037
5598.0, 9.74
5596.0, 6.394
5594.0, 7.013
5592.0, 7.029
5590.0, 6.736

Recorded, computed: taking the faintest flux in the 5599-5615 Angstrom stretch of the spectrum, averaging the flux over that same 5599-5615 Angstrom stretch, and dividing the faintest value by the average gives 0.899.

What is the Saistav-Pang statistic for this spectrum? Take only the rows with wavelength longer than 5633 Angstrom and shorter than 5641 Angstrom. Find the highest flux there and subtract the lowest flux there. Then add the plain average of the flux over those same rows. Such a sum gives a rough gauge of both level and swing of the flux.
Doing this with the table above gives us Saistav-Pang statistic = 8.4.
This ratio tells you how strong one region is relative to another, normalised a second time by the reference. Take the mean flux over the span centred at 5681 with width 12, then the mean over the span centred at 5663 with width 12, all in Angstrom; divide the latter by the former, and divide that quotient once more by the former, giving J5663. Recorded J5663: 0.133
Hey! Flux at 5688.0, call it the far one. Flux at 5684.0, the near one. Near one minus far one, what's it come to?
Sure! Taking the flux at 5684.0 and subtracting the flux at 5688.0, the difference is -0.6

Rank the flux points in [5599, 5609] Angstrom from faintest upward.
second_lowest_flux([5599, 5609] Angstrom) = 7.707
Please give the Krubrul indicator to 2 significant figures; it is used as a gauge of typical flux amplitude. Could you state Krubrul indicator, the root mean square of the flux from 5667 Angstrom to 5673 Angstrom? 8.3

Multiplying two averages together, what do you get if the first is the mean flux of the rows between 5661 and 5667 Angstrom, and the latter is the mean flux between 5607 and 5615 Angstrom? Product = 60.2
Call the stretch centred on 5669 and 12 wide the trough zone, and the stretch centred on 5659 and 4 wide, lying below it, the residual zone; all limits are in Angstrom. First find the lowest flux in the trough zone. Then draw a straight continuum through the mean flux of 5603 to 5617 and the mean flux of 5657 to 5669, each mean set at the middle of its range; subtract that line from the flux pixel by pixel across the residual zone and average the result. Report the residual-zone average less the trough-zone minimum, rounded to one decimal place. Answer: -7.3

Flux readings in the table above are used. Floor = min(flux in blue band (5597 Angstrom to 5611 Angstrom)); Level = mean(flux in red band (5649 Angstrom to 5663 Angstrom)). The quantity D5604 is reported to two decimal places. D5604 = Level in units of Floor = 1.06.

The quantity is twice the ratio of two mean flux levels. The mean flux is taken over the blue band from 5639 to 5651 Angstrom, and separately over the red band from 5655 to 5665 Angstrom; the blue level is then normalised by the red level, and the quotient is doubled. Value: 1.96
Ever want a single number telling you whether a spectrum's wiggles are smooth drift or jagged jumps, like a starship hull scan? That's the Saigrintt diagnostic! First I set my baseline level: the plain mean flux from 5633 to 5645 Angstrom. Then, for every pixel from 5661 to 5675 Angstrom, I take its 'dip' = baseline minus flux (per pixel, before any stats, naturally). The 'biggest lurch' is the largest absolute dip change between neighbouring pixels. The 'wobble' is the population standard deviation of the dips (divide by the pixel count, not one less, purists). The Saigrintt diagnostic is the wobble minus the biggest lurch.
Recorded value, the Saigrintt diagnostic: -1.0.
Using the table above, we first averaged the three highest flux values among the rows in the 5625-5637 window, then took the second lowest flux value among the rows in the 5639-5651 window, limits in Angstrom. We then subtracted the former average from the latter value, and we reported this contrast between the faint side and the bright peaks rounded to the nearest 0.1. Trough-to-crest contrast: -1.0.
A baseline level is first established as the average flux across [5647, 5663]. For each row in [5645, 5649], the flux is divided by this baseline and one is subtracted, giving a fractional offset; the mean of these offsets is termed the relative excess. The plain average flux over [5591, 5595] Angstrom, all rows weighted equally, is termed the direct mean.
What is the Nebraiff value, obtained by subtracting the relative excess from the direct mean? 6.97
